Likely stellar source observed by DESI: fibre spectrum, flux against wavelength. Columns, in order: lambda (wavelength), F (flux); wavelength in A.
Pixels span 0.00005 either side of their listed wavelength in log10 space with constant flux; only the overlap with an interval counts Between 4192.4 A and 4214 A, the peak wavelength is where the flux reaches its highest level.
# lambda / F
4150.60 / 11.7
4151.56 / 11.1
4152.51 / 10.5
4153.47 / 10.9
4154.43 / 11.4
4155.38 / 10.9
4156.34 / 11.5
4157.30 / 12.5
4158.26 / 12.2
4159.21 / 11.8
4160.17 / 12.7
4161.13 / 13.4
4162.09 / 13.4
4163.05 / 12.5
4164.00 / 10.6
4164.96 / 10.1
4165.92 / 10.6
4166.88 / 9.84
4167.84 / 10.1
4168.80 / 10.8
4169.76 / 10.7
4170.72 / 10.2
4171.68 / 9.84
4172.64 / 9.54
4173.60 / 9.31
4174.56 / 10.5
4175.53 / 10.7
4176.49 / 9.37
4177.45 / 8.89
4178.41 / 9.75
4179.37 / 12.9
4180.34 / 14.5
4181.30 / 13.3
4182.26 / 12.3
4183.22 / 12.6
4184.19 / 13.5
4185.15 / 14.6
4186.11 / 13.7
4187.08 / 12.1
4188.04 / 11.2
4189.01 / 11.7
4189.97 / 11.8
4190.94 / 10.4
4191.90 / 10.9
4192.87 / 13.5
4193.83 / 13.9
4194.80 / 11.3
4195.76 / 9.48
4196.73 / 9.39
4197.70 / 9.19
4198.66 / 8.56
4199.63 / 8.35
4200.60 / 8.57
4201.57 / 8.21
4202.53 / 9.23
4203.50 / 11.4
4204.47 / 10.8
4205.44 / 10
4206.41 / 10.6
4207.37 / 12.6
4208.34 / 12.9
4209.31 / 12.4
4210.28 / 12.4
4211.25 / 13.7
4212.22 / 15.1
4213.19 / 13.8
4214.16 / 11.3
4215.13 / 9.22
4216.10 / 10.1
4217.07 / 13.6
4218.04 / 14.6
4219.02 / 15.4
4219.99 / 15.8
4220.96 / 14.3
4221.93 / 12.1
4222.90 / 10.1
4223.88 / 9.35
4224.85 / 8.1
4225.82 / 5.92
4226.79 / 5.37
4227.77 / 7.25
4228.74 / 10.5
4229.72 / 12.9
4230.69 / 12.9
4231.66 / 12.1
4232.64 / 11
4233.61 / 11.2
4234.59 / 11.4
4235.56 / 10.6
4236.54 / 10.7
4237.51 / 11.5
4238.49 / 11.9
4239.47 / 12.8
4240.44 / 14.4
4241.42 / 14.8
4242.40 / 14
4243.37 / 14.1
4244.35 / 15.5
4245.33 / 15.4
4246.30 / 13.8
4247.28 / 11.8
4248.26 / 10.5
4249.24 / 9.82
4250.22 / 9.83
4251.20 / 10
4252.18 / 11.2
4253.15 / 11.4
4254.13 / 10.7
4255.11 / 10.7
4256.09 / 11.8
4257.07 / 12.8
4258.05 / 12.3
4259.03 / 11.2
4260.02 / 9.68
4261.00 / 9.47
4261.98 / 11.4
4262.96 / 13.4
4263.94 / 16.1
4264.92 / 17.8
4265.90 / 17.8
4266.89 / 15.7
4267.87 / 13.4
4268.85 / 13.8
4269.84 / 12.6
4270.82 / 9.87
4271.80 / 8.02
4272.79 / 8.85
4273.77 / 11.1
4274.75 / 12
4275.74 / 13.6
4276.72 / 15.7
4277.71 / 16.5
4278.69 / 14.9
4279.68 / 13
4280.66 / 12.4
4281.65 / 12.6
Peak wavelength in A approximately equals 4212.22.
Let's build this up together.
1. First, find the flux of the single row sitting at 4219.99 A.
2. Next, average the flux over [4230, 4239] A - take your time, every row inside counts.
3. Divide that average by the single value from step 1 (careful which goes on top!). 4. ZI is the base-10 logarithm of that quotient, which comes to -0.14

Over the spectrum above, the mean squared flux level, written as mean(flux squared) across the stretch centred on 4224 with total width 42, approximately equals 147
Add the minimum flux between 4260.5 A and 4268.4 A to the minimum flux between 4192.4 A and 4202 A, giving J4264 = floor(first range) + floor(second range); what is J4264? 18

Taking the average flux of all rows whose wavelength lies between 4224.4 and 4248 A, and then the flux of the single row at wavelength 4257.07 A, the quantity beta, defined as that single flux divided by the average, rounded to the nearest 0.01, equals 1.10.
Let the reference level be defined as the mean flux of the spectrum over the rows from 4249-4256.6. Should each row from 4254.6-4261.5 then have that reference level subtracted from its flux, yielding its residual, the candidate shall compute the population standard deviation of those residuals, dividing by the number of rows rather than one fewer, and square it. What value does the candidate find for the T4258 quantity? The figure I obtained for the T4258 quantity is 1.38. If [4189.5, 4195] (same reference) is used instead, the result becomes 1.69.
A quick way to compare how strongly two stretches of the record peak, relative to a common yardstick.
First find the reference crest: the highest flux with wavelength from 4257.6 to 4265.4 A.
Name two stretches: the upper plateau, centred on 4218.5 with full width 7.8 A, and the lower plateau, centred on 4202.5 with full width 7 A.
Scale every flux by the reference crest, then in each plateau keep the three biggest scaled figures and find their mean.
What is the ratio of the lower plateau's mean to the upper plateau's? 0.70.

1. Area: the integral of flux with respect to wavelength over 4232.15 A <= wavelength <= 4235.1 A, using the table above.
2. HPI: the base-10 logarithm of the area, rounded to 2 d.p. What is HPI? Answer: 1.52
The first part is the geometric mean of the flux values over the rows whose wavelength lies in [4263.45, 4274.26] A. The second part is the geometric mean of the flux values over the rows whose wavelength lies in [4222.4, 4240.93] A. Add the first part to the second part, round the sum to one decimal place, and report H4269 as 23.0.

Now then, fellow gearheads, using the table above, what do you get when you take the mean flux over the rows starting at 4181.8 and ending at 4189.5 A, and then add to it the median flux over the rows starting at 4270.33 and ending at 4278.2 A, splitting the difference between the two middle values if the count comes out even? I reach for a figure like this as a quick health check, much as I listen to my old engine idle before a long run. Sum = 24.3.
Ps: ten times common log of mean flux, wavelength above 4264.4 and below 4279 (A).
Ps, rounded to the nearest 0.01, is 11.28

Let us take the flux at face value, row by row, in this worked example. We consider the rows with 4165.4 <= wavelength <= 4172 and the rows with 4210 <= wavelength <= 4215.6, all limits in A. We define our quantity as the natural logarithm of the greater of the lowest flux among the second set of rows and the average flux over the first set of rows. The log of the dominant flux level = 2.33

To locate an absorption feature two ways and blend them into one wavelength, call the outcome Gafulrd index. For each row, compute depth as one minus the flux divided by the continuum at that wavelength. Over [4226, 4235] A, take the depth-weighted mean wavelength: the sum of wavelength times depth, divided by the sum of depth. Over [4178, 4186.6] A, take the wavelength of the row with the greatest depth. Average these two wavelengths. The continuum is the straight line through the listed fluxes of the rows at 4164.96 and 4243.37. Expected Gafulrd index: 4203.9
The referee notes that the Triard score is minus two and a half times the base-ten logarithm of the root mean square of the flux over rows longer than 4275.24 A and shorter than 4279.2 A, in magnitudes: -2.96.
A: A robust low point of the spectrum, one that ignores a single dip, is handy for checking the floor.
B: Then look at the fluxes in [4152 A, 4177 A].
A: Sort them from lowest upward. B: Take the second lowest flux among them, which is 9.37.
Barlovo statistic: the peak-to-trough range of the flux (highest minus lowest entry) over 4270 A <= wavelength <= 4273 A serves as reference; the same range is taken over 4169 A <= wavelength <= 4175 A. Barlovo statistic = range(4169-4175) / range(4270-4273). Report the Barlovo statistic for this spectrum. 0.8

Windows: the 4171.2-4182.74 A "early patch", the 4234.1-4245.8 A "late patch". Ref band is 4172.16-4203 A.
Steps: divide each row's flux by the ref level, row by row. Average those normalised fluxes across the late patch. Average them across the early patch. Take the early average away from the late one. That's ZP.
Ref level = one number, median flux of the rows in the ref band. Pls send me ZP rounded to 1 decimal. 0.2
